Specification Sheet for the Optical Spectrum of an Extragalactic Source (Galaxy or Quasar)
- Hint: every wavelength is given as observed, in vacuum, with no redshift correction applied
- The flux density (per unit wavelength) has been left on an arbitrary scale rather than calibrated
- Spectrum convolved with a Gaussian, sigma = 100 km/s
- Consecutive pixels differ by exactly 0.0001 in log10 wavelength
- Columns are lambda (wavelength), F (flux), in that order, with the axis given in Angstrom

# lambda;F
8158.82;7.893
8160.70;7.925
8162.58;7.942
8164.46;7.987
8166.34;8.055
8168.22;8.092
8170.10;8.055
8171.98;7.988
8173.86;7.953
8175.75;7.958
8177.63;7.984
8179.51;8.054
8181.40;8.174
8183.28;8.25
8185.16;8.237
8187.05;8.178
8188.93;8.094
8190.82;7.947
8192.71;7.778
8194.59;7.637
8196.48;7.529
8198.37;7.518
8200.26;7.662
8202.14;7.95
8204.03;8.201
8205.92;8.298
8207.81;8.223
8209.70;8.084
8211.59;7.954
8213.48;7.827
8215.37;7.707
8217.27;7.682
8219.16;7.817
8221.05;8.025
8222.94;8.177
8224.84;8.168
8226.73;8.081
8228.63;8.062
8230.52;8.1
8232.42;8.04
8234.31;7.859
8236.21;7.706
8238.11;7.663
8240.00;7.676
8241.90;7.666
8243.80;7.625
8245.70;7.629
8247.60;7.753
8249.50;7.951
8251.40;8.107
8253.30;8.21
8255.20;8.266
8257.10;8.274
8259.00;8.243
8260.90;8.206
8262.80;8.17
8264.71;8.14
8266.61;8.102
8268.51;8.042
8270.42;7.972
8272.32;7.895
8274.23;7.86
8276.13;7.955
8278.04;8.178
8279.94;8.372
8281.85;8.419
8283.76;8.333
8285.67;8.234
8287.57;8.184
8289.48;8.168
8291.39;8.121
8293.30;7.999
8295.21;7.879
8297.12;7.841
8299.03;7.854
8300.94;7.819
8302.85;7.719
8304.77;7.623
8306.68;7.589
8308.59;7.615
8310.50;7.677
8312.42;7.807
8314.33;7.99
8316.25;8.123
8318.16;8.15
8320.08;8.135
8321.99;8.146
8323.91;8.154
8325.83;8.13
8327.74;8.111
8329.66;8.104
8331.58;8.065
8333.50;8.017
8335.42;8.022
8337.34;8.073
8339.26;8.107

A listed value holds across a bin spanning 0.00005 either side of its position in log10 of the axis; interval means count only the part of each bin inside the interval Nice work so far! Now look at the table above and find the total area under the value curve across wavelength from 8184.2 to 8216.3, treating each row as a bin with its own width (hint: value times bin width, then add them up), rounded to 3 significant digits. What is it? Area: 255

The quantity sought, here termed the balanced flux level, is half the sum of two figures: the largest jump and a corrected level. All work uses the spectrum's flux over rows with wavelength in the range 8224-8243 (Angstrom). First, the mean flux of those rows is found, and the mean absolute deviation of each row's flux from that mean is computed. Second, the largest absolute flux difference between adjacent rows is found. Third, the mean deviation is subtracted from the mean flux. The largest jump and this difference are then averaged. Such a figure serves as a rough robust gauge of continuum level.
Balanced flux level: 3.95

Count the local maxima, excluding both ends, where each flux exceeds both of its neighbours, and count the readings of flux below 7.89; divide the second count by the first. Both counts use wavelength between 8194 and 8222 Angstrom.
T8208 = 8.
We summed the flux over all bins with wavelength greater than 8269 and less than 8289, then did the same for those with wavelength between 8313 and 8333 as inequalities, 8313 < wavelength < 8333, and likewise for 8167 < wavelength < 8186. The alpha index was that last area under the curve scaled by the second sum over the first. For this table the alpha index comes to 80.5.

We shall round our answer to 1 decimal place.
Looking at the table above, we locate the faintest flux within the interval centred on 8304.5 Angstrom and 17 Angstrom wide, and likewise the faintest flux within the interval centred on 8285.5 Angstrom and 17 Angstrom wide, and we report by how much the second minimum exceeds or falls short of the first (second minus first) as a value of 0.4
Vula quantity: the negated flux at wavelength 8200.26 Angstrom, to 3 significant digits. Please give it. -7.66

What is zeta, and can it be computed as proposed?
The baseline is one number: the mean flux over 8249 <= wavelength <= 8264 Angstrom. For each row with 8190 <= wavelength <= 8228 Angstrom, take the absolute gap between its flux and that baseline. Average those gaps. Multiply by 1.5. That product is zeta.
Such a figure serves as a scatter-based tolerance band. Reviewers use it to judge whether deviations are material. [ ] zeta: 0.43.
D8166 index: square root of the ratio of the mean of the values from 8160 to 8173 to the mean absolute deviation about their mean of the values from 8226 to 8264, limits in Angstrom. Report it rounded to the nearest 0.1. 6.1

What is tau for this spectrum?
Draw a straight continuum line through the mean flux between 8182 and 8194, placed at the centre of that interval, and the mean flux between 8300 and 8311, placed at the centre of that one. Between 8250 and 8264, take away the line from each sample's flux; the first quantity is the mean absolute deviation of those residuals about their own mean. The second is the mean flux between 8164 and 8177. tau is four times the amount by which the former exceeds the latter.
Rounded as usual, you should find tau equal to -31.9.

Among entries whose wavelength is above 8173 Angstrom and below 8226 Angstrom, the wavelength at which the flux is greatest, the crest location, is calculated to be 8205.92 Angstrom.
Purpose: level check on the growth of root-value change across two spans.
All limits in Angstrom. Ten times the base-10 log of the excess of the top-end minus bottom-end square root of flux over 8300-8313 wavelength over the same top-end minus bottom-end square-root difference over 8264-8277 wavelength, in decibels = -15.2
